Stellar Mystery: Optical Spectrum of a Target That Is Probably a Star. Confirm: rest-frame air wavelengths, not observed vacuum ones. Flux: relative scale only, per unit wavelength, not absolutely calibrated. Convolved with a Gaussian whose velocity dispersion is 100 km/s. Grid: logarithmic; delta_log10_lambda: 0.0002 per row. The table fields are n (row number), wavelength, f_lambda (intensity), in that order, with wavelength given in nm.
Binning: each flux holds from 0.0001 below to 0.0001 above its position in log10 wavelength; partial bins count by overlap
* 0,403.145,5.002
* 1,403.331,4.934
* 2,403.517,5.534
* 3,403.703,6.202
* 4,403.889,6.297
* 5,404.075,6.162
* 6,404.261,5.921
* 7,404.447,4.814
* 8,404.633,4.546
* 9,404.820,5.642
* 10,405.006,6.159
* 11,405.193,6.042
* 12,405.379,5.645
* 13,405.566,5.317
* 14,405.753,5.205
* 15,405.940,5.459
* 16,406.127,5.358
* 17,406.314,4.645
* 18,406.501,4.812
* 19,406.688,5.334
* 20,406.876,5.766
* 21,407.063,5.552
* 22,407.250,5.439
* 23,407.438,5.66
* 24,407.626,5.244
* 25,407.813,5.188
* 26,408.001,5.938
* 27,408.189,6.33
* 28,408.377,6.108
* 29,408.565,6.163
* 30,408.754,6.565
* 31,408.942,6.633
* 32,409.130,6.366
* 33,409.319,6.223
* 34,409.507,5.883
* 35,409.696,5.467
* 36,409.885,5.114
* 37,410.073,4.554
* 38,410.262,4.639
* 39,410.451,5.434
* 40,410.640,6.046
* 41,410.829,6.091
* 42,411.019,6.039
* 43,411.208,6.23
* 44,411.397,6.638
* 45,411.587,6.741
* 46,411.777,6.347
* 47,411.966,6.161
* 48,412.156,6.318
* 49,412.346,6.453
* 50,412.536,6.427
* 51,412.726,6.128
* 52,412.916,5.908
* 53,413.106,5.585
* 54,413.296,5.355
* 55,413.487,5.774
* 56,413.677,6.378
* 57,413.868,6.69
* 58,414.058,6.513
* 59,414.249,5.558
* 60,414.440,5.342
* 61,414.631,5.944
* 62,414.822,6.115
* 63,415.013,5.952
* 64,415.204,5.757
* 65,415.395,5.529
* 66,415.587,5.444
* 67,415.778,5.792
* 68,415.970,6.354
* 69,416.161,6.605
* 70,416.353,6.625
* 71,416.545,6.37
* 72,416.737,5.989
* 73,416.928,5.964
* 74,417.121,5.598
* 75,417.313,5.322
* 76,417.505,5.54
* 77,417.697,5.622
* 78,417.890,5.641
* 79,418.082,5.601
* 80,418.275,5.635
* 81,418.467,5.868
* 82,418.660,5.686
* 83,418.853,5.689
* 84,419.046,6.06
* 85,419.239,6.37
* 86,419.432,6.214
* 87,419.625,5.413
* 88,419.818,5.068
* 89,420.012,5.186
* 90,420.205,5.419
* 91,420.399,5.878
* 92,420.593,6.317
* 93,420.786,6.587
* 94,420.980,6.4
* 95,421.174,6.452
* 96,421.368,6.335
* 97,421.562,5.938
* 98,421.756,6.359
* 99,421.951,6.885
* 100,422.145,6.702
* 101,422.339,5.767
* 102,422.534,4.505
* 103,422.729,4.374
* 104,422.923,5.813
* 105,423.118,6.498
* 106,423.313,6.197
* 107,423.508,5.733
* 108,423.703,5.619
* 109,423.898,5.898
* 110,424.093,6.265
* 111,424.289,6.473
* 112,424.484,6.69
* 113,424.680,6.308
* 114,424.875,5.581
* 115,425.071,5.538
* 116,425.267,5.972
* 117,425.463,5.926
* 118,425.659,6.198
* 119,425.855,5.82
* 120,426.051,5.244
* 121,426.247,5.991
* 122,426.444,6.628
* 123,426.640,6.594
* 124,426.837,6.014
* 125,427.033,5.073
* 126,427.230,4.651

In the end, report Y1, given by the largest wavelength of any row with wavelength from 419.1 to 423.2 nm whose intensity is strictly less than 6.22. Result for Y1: 422.923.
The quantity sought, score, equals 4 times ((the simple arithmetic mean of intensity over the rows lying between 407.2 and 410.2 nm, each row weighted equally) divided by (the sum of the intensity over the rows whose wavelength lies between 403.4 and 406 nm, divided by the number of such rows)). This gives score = 4.12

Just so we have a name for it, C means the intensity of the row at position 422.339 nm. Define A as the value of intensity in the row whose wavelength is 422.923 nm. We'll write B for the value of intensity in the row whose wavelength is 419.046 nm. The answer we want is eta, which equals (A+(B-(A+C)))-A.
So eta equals -5.5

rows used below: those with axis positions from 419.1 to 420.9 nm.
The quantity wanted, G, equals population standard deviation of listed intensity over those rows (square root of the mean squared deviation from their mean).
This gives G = 0.54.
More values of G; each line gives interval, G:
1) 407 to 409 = 0.49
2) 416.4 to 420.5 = 0.35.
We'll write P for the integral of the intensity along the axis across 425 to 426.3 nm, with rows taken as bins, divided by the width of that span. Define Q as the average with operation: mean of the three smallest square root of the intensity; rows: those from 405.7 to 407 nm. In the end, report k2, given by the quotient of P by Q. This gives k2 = 2.6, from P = 5.8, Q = 2.21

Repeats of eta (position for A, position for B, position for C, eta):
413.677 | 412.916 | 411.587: -7.2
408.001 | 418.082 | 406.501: -5.1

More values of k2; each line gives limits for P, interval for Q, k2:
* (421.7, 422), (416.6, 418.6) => 2.8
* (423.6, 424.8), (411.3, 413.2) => 2.6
